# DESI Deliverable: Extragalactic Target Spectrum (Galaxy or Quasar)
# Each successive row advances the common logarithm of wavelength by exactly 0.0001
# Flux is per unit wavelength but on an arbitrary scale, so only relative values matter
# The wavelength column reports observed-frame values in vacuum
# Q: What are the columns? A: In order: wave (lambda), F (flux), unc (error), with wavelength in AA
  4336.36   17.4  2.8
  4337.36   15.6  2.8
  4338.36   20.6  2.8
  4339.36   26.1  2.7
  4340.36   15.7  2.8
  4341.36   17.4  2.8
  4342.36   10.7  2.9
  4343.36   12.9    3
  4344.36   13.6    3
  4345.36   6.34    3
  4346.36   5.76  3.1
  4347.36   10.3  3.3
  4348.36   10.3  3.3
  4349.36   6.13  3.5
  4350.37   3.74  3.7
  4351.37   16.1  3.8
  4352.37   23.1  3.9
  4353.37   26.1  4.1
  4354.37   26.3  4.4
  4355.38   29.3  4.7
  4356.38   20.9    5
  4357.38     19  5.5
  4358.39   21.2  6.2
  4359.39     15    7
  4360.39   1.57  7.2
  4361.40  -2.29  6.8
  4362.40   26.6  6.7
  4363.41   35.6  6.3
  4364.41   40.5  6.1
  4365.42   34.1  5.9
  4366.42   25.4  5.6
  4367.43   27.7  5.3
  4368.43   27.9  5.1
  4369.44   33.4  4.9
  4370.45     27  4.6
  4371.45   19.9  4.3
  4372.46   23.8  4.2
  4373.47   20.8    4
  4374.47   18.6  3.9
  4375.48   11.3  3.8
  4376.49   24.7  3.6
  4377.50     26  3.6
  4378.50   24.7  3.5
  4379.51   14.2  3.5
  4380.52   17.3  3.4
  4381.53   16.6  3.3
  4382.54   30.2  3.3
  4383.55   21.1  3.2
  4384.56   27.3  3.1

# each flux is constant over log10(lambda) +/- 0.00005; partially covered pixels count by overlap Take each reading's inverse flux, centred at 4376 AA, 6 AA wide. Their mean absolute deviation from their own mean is 0.013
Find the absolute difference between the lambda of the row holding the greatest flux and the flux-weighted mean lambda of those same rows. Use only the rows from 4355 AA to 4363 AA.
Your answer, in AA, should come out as 2.8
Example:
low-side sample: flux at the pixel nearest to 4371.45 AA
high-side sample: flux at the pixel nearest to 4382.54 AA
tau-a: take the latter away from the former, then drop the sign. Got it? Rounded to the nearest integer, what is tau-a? 10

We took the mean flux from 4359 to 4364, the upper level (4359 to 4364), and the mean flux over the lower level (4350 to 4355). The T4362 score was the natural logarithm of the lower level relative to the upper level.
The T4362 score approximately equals 0.22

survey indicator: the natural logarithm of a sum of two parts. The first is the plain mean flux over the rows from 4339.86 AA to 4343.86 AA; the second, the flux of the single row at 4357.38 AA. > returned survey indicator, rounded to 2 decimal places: 3.50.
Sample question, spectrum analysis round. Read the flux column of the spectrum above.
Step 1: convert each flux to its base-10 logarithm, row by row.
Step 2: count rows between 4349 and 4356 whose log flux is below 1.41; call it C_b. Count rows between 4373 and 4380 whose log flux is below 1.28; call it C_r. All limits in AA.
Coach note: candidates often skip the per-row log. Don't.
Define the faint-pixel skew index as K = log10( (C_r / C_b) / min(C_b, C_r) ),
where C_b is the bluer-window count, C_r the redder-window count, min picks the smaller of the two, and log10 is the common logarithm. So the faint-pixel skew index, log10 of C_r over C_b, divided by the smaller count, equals -0.60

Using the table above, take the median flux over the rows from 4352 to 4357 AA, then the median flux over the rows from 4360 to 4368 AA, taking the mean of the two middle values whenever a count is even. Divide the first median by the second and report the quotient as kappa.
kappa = 1.0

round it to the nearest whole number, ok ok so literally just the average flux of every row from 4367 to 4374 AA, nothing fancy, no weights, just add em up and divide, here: 26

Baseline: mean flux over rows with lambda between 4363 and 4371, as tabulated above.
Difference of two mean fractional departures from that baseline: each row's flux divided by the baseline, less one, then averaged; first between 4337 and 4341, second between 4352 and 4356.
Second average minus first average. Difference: 0.21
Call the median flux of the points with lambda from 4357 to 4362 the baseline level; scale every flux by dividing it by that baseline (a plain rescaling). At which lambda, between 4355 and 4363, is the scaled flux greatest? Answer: 4355.38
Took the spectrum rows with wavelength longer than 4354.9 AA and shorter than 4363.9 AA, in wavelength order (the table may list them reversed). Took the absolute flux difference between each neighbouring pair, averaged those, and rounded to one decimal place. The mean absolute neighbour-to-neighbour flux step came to 9.2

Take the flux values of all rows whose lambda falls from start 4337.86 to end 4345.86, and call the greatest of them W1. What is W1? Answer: 26.1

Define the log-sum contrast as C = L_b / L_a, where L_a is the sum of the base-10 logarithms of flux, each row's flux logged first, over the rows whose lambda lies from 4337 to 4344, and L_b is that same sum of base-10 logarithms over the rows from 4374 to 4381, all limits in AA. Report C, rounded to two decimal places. 1.05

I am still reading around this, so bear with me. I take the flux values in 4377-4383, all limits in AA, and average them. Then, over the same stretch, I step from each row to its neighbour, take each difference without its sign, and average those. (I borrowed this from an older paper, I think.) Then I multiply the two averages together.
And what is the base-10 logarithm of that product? 2.10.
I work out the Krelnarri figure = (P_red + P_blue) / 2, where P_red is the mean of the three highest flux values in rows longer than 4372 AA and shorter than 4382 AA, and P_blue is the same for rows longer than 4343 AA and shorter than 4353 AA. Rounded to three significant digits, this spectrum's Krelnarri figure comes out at 21.4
